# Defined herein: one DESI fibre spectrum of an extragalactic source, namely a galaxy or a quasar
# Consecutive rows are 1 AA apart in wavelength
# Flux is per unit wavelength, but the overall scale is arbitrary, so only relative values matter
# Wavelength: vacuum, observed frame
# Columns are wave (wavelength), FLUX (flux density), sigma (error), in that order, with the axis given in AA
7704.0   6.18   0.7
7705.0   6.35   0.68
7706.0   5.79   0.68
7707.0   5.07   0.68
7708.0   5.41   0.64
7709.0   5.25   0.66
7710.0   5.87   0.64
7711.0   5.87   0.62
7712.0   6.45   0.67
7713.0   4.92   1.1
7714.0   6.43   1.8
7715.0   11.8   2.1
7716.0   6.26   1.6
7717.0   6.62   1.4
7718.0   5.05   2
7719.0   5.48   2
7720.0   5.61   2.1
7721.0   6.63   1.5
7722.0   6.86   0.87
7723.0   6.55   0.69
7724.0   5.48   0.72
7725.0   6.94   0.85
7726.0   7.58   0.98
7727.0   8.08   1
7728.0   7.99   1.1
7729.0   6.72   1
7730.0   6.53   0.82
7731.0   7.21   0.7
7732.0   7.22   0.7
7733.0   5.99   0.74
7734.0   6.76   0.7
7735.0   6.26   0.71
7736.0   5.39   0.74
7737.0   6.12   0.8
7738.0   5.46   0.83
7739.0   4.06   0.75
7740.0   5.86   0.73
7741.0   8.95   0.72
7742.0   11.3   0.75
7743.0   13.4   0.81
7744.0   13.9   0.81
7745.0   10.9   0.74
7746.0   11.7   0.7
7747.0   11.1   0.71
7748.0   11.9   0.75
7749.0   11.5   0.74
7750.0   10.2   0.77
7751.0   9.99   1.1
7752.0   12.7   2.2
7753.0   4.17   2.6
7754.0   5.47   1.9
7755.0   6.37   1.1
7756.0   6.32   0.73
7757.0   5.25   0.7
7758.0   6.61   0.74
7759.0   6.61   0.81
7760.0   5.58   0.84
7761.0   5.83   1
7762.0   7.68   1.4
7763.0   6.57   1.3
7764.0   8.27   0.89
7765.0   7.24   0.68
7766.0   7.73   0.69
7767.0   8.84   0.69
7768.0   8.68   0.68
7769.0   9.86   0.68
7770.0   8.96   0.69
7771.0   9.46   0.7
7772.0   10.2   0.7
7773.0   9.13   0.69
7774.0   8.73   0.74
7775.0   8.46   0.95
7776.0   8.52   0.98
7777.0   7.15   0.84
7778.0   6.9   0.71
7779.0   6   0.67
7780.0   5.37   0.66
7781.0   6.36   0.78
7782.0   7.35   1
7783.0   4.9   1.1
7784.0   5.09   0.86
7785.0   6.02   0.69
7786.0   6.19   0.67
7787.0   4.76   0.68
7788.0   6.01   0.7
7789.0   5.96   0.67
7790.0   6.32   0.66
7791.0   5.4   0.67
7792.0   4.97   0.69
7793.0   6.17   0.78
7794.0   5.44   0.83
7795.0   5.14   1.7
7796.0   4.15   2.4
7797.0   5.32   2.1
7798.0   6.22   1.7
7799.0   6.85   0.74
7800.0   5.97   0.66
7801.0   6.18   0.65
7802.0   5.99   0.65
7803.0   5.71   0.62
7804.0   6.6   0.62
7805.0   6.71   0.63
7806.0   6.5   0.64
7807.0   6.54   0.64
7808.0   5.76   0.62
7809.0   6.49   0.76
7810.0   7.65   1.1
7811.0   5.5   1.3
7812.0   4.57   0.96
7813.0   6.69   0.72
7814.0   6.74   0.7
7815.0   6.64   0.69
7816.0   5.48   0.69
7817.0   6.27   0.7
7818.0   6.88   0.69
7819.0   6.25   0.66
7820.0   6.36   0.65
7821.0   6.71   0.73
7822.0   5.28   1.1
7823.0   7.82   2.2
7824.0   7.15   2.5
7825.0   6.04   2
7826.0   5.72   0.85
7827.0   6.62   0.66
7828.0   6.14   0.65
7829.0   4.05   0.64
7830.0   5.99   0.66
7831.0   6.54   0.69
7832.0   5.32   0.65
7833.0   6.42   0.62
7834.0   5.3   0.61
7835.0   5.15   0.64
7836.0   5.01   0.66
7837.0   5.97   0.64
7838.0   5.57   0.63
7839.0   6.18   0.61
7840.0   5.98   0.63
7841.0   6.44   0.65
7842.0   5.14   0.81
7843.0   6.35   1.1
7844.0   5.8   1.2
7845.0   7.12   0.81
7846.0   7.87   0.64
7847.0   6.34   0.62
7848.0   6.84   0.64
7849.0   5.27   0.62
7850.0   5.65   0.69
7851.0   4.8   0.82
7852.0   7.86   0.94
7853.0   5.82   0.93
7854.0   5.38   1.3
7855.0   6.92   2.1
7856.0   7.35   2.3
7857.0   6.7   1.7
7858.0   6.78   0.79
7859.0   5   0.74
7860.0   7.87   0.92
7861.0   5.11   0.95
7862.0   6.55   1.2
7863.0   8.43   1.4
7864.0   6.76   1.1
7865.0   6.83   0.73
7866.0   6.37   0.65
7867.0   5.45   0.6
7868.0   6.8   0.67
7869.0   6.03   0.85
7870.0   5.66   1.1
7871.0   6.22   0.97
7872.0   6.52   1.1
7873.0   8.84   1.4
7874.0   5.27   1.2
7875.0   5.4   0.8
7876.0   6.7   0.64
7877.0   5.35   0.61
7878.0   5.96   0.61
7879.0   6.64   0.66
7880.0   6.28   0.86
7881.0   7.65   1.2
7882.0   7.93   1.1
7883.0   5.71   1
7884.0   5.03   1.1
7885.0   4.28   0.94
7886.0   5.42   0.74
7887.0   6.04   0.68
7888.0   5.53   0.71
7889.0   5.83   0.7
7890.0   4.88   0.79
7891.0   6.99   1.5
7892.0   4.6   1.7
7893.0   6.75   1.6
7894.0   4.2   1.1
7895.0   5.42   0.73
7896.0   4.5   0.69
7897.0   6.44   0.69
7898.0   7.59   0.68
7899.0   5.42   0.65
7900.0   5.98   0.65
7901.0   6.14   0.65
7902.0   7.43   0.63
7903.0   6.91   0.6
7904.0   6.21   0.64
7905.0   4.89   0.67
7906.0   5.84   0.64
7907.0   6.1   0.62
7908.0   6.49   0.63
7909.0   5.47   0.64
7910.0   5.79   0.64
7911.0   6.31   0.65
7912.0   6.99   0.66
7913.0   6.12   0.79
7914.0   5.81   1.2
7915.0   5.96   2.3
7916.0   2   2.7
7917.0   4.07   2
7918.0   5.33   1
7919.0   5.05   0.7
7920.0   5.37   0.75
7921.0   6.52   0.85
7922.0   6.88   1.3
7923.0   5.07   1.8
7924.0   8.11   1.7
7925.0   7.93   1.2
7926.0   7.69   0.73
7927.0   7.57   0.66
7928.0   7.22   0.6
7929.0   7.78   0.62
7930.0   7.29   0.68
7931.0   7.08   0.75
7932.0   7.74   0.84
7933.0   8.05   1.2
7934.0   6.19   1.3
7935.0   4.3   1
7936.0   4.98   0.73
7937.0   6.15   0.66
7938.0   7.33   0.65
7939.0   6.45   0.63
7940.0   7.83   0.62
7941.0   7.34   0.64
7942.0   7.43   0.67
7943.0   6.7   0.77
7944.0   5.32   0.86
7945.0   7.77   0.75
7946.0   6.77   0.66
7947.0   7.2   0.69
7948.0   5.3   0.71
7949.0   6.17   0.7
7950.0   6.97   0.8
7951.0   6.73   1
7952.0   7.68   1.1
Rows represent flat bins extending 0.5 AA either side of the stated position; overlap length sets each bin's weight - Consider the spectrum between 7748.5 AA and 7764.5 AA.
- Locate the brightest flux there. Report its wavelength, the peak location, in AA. 7752.0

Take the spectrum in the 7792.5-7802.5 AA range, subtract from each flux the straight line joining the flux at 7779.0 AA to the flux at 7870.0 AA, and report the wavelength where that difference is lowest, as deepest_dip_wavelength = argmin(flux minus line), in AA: 7796.0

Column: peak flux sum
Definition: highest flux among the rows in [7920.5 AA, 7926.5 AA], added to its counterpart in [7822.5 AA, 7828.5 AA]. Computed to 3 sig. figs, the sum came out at 15.9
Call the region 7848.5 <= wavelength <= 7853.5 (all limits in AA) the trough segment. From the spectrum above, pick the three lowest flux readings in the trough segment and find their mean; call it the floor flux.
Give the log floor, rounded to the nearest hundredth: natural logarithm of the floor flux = 1.66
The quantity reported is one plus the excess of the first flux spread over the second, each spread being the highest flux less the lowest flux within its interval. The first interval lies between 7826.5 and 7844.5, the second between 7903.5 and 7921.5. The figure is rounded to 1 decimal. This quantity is -1.4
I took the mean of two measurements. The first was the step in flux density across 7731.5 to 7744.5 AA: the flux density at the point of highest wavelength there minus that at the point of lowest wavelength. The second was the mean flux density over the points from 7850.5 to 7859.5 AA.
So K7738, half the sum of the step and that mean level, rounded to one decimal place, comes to 6.5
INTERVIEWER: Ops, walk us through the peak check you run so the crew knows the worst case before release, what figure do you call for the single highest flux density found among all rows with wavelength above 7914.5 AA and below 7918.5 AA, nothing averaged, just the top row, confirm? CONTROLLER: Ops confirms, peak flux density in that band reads 5.96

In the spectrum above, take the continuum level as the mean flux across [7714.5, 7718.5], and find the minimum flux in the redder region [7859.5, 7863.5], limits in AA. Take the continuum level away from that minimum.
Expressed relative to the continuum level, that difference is -0.31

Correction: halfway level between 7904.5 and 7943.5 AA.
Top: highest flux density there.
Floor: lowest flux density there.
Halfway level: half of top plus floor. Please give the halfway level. 5.1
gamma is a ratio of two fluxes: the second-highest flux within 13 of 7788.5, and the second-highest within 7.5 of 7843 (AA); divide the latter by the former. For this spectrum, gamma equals 0.97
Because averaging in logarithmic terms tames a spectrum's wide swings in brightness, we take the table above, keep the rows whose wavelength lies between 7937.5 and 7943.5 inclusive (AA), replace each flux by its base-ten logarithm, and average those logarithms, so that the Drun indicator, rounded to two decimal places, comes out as 0.86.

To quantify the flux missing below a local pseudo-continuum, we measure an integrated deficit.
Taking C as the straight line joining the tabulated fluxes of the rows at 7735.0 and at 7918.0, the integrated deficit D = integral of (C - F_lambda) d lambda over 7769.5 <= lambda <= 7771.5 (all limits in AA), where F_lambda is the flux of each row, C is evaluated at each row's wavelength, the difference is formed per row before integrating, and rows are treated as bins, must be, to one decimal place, -6.3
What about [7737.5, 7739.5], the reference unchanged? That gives 3.0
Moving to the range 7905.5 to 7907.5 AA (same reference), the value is -1.2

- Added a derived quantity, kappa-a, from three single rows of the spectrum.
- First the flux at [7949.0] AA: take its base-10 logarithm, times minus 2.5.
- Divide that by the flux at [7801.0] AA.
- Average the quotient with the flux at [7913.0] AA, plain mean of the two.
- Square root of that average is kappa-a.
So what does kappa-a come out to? 1.70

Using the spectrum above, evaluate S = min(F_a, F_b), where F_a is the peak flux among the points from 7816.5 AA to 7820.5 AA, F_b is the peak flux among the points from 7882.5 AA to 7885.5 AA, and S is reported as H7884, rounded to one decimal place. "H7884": 5.7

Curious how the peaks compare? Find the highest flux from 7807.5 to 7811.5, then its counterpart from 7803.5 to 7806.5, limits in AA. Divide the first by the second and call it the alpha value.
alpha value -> 1.1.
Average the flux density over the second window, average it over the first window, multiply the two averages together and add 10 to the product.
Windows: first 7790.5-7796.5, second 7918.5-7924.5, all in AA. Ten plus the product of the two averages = 42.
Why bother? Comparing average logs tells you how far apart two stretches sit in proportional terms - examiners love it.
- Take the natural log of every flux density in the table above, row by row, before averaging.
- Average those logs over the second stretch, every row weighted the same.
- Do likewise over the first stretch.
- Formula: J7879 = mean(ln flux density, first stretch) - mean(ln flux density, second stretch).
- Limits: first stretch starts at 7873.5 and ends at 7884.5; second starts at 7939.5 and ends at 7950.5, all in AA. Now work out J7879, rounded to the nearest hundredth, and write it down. -0.10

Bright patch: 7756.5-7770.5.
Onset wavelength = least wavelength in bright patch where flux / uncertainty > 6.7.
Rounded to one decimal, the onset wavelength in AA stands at 7757.0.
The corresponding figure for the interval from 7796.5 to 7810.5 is 7799.0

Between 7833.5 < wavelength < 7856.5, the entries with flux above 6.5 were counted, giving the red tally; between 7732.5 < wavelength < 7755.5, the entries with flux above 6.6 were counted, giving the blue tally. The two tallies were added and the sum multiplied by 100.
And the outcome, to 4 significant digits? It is 1900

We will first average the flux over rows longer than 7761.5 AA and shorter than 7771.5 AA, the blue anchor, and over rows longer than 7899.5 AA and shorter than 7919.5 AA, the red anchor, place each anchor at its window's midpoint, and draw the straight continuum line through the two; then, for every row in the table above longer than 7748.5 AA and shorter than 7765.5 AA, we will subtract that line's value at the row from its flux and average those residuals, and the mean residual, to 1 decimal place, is -1.1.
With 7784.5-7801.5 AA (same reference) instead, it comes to -2.1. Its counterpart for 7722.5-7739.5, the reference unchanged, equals -2.5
